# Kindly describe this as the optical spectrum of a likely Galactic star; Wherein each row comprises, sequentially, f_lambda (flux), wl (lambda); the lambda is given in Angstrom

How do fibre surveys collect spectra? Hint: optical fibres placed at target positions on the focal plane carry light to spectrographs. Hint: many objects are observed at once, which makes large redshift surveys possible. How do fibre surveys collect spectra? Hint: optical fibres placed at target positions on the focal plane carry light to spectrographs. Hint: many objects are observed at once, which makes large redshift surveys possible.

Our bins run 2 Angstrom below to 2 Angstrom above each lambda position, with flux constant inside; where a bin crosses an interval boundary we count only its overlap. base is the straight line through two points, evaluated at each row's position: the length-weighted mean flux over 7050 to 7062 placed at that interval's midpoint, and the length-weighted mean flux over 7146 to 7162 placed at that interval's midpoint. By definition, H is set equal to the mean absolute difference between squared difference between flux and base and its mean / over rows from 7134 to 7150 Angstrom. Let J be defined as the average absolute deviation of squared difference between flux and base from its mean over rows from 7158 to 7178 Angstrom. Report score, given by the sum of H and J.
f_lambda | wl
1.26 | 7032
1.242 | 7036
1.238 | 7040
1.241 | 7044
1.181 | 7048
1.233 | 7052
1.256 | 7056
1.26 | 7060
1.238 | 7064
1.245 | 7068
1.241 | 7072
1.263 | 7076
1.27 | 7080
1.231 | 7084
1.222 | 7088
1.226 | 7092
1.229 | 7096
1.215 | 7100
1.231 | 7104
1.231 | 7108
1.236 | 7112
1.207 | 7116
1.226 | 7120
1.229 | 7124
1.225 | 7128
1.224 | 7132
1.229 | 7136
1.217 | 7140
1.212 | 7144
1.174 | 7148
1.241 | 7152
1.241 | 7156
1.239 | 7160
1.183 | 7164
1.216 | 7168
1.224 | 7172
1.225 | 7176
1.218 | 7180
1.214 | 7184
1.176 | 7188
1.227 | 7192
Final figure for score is 0.0014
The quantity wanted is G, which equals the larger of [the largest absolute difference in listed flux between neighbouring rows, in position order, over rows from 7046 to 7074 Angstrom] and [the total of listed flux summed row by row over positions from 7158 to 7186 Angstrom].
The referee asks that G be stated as 8.52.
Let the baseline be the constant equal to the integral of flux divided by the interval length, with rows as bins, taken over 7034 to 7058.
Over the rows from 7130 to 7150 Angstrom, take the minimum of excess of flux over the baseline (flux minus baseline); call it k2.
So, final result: -0.058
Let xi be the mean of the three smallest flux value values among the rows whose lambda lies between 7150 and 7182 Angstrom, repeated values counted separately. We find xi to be 1.21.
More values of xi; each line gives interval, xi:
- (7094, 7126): 1.22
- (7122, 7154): 1.20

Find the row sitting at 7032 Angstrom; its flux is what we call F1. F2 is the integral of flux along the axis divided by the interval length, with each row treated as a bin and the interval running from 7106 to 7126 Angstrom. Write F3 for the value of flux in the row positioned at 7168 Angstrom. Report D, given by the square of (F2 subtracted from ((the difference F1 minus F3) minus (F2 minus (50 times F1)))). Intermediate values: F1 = 1.26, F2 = 1.23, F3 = 1.216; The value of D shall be 3671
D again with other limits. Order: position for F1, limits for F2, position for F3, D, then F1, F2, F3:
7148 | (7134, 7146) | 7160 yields 3158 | 1.174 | 1.22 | 1.239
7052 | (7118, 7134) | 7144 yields 3507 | 1.233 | 1.23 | 1.212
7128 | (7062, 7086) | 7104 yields 3451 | 1.225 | 1.25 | 1.231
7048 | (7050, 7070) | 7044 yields 3192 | 1.181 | 1.25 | 1.241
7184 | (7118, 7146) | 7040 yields 3391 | 1.214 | 1.22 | 1.238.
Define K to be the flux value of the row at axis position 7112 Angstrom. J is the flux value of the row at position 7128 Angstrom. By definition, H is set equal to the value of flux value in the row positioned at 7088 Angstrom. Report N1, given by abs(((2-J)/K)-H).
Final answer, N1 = 0.595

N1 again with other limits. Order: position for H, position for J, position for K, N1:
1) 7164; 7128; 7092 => 0.551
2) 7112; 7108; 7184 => 0.603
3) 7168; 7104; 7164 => 0.566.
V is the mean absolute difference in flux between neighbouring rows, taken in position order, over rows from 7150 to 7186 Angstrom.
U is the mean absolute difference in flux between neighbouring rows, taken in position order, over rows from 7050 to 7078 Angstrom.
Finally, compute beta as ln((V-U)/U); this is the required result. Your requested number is -4.2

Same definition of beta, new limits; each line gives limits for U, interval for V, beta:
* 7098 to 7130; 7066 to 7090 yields -0.7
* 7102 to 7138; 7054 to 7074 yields -2.1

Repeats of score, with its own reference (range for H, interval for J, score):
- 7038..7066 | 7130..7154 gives 0.0019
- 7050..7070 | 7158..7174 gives 0.0006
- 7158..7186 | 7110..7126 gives 0.0006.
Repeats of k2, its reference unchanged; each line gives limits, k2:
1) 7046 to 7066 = -0.051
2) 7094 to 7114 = -0.017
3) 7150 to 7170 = -0.049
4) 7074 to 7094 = -0.010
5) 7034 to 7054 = -0.051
